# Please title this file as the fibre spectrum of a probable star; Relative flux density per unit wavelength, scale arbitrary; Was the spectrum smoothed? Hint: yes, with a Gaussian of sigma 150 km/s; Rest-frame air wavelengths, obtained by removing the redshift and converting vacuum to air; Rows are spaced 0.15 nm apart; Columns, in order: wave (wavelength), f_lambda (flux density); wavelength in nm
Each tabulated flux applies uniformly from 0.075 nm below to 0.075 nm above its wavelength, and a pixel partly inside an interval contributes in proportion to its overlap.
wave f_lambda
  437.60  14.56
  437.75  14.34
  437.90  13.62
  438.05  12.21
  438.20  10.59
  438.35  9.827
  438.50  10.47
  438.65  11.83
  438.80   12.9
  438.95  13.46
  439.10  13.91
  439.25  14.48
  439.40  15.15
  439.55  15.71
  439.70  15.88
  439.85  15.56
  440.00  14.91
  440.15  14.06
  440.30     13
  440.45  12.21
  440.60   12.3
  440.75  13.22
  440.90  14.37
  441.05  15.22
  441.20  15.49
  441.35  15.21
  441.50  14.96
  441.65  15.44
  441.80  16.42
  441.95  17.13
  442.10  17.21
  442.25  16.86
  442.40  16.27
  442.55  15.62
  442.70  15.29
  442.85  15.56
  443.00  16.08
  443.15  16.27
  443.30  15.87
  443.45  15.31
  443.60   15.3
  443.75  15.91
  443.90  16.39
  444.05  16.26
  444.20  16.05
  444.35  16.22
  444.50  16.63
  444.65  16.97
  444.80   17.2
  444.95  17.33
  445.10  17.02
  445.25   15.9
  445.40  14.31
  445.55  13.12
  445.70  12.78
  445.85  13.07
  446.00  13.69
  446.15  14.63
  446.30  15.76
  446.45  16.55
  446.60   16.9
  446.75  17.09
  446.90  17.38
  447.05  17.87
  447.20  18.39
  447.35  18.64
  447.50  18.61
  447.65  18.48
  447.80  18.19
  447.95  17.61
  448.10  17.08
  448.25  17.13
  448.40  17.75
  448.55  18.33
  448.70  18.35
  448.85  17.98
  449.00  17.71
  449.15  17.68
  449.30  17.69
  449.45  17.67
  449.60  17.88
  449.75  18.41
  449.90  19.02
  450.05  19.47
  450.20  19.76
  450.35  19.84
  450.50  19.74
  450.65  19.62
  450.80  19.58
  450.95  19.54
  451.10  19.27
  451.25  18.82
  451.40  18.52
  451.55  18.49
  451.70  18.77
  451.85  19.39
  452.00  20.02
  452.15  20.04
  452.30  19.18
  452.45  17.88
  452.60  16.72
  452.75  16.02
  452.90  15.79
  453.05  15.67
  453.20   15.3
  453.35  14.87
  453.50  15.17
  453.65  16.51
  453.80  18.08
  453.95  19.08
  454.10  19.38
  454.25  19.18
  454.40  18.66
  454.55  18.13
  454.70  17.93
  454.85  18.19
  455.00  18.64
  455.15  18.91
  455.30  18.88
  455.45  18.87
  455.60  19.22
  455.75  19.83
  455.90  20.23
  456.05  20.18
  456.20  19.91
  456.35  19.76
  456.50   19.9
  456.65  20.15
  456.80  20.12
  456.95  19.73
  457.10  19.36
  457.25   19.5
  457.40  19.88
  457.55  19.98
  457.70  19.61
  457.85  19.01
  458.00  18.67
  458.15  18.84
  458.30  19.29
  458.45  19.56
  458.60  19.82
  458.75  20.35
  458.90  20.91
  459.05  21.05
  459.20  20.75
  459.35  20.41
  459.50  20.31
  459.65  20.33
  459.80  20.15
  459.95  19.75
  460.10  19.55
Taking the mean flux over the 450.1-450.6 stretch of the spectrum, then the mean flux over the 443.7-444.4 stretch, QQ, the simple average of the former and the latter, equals 18.0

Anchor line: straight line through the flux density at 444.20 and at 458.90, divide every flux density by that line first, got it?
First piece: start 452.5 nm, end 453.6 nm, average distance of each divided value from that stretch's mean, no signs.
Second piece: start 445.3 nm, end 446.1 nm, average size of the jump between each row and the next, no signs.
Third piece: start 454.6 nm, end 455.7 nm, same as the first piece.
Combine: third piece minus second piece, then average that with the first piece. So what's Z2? 0.0025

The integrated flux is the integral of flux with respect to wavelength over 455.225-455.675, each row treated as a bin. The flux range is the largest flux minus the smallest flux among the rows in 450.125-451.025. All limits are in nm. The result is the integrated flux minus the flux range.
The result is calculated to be 8.2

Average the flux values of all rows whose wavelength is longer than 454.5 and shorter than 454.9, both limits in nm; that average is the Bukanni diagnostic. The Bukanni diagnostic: 18.1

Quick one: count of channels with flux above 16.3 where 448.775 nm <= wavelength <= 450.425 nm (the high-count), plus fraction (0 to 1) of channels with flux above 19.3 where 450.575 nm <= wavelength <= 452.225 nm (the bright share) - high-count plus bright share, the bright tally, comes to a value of 12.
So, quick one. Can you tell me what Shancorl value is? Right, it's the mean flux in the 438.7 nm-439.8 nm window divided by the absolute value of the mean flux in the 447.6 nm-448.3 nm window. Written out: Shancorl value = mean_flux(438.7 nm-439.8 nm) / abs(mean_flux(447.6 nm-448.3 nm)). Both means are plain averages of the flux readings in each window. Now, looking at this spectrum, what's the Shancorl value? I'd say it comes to 0.82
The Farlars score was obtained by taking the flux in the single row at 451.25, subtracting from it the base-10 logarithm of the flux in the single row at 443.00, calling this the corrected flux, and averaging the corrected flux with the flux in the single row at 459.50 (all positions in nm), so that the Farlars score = 19.0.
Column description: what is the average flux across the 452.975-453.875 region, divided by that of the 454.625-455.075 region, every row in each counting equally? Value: 0.87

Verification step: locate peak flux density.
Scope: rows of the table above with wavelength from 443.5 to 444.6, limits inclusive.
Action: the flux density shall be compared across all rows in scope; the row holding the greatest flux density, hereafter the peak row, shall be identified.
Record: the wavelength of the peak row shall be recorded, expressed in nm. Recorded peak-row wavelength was 444.50 nm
